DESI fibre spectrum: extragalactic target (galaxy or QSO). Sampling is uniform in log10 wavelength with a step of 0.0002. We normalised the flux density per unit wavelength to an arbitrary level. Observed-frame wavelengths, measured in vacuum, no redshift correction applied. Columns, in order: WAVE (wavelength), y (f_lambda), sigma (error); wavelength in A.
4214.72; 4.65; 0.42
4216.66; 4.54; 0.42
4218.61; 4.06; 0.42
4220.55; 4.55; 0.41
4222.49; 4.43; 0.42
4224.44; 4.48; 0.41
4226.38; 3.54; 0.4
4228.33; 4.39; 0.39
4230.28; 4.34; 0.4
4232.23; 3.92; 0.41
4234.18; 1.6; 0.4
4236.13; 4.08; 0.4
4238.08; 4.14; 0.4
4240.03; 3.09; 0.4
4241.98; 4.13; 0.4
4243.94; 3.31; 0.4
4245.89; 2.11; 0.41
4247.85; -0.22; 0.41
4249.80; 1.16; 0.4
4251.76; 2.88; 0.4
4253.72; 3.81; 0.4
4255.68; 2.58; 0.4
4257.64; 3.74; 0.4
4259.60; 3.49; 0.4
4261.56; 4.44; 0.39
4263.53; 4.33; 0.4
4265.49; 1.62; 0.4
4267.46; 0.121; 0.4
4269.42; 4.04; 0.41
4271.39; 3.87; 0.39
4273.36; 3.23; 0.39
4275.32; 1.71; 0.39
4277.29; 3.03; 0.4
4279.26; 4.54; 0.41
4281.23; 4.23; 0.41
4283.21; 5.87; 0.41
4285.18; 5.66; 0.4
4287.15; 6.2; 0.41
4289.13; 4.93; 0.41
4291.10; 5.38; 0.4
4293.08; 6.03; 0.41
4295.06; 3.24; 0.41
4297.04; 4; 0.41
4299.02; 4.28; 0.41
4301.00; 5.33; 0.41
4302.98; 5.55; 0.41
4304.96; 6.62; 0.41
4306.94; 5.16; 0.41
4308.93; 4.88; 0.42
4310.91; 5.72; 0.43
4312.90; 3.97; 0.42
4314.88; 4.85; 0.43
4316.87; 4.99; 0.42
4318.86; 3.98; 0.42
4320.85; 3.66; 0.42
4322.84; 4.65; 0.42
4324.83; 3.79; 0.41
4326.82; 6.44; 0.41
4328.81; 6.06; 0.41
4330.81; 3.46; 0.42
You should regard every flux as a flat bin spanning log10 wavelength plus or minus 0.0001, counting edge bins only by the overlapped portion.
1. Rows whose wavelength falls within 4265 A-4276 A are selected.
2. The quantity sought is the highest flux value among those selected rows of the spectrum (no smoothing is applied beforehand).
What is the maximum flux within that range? 4.04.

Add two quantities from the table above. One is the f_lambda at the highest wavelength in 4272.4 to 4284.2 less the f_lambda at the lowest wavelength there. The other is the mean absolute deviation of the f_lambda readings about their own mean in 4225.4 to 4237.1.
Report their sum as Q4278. 3.4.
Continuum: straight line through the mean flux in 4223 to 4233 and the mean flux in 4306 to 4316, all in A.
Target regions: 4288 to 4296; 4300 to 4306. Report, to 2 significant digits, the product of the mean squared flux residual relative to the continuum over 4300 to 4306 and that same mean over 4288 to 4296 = 1.4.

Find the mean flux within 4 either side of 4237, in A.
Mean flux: 3.2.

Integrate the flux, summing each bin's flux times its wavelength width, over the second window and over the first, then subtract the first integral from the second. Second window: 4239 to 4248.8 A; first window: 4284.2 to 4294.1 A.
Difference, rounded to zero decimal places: -31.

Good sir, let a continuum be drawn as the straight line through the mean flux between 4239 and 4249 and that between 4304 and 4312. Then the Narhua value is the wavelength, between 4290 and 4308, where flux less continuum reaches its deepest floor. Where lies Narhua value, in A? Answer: 4295.06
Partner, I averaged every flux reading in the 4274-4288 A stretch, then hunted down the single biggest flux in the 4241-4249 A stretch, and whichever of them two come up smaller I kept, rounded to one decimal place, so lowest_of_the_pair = 4.1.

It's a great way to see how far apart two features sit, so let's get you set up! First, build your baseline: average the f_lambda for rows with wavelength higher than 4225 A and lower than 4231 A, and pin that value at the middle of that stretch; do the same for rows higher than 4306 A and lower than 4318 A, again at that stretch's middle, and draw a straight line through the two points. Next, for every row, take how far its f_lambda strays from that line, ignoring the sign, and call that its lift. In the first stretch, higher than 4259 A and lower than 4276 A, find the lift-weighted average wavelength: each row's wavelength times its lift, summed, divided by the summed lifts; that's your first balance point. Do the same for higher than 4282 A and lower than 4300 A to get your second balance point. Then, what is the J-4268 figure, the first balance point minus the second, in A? -21.6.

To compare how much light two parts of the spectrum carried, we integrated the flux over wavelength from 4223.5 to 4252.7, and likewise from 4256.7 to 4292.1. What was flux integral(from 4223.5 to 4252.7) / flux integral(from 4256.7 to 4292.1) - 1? -0.34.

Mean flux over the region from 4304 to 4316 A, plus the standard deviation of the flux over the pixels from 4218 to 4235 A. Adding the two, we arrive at 6.1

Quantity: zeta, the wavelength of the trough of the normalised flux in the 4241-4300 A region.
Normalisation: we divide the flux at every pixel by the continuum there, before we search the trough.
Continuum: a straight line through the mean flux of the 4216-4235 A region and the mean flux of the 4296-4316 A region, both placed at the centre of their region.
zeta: 4247.85 A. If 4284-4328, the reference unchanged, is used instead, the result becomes 4295.06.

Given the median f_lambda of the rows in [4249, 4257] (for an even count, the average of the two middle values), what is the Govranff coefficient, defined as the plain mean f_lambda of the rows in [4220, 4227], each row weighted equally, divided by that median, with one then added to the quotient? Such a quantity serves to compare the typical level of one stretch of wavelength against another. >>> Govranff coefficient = 2.56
